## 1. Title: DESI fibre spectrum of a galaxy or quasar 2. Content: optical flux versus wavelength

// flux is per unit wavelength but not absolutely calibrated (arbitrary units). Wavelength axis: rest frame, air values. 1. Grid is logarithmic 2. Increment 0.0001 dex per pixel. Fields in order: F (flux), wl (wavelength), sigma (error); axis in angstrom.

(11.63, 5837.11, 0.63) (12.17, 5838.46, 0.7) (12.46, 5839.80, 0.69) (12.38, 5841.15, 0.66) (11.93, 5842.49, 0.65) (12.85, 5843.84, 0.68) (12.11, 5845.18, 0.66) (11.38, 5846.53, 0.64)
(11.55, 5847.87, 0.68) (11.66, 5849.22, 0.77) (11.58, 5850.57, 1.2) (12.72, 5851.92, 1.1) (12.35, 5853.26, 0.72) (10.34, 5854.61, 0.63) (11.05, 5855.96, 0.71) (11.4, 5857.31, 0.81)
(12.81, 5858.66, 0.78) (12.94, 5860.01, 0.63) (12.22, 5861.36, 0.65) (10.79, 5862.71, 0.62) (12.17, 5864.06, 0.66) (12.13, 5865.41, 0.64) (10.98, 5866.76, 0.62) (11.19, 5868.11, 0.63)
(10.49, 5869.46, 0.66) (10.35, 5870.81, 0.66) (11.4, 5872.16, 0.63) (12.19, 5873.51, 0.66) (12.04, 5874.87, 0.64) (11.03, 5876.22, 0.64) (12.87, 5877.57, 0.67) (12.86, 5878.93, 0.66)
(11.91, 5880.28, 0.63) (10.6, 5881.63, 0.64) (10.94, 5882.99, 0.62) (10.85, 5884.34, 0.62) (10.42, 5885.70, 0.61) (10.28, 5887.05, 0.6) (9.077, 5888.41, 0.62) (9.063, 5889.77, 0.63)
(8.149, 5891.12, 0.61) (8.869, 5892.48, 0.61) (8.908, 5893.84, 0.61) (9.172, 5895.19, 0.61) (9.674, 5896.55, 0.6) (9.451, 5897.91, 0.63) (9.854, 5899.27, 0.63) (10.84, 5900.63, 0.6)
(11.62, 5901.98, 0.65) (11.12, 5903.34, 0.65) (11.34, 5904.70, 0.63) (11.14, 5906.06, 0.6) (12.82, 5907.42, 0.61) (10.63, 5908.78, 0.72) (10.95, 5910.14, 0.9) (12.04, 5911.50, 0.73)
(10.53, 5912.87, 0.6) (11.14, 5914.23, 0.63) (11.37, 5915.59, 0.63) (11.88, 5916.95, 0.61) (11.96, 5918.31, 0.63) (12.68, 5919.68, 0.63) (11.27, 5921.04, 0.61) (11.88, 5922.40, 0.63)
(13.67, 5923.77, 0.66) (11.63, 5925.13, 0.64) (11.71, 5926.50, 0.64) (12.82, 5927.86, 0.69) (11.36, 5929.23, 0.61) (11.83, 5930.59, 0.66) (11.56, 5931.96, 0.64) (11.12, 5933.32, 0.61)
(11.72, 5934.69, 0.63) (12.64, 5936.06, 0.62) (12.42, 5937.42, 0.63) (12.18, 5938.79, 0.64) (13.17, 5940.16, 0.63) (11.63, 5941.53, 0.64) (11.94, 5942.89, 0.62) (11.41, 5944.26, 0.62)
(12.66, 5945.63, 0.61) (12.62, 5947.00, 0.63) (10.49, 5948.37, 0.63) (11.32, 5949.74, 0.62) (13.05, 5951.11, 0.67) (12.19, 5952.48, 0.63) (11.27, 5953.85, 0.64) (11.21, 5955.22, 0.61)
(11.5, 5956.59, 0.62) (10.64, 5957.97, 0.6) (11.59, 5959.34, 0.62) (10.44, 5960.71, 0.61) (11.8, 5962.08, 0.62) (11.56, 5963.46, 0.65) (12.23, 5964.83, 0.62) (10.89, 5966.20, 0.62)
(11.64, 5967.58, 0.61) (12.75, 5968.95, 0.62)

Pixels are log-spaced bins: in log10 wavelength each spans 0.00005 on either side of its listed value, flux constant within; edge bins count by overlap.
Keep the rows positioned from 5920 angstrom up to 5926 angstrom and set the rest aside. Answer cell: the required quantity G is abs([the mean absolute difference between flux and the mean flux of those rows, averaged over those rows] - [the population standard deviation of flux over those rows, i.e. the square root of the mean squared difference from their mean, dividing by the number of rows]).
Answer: 0.146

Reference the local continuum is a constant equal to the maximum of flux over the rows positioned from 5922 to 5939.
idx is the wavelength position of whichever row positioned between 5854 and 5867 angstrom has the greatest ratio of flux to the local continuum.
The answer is 5860.01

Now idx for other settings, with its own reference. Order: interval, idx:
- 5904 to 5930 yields 5923.77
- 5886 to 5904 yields 5901.98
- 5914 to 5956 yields 5923.77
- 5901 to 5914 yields 5907.42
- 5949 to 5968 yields 5951.11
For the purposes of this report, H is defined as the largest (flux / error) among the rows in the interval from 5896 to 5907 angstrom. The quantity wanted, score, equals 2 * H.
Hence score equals 37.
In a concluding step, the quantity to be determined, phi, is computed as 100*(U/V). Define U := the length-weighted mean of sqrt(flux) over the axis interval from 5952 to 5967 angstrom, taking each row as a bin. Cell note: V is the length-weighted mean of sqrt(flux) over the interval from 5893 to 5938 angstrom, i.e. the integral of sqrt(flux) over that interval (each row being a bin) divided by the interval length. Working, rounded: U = 3.37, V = 3.36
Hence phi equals 100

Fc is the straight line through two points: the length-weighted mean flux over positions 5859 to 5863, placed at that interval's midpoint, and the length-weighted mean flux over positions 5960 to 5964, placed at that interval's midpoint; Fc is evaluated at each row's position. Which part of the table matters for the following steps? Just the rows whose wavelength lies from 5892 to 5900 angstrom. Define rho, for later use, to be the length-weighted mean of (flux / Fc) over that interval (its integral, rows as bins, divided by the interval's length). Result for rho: 0.79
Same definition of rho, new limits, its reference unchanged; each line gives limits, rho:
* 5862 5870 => 0.93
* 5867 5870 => 0.90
